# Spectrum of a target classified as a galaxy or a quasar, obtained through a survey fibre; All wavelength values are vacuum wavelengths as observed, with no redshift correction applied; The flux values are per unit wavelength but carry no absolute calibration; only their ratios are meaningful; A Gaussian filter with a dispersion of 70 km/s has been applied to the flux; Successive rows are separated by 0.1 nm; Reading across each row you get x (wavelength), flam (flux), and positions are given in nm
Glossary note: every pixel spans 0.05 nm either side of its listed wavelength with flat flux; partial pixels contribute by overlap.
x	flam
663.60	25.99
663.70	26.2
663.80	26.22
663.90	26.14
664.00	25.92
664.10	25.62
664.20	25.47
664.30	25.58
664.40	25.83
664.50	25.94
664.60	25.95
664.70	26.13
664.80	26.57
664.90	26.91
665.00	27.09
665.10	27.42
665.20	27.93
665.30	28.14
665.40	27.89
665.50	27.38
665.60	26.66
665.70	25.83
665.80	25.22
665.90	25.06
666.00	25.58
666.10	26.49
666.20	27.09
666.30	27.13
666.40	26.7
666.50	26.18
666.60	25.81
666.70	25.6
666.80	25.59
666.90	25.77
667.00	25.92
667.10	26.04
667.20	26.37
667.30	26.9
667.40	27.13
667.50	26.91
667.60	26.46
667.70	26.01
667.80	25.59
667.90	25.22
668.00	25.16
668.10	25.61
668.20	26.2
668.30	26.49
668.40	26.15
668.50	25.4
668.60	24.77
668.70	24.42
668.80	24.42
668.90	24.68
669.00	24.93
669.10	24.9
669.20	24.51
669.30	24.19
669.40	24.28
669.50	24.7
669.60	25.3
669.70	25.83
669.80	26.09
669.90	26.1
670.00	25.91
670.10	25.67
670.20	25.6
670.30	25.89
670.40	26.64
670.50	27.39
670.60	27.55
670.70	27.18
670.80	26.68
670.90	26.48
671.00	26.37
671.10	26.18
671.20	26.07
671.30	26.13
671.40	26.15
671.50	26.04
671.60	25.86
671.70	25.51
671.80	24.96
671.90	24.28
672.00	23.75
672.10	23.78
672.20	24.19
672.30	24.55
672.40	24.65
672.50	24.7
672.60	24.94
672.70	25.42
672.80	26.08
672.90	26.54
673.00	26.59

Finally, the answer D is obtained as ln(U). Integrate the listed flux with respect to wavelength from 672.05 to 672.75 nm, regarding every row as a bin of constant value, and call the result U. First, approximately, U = 17.2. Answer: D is 2.85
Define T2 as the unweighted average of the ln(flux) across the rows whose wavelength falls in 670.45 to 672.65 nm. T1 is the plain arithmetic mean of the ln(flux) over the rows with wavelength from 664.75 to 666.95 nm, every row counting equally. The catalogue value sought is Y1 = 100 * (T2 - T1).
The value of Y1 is -4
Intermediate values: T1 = 3.28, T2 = 3.24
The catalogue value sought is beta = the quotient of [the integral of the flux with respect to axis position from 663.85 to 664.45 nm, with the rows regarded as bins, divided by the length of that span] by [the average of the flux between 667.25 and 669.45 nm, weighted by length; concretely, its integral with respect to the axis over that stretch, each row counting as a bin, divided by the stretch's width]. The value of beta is 1.01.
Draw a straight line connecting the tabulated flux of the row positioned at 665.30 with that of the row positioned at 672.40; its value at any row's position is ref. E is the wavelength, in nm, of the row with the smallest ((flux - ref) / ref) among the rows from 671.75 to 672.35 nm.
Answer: 672.00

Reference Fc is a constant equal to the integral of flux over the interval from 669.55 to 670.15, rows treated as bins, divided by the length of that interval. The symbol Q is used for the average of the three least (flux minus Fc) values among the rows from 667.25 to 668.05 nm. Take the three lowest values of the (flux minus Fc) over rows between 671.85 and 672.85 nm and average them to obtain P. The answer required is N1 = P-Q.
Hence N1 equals -1.4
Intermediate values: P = -1.9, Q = -0.5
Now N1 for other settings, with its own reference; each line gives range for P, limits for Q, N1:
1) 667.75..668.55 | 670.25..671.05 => -1.0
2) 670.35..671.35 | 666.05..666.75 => 0.3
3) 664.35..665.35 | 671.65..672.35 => 2.0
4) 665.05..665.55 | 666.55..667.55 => 1.9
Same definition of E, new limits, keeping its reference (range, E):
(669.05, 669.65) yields 669.30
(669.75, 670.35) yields 670.20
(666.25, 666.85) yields 666.70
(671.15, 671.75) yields 671.70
